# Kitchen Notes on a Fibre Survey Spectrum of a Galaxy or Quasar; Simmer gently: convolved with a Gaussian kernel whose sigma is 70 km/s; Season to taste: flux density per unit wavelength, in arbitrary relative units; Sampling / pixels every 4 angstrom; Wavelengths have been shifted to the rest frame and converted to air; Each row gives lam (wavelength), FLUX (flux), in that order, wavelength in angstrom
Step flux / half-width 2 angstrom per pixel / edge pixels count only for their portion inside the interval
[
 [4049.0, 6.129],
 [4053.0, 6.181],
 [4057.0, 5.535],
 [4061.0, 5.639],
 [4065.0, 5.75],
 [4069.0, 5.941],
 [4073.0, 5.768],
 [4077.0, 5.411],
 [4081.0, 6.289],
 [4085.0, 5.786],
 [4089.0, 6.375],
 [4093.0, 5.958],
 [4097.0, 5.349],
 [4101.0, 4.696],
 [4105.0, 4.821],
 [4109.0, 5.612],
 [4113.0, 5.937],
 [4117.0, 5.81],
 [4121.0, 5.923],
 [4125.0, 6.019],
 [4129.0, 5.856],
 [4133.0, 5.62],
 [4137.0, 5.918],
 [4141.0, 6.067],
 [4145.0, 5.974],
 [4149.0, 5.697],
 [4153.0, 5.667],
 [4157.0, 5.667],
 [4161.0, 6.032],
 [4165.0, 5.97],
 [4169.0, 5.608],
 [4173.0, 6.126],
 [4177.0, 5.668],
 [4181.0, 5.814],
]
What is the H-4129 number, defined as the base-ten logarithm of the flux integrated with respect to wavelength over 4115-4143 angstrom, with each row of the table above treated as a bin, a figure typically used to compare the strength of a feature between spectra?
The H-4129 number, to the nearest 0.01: 2.22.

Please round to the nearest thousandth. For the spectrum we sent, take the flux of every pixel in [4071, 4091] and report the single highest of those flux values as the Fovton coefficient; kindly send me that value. 6.375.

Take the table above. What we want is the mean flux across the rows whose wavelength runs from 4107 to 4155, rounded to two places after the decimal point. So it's 5.84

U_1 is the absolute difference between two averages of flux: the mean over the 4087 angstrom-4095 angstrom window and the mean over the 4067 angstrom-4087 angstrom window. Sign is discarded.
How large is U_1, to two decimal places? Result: 0.33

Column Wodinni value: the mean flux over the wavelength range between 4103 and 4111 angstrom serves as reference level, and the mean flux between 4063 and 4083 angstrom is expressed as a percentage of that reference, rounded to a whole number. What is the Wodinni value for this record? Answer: 112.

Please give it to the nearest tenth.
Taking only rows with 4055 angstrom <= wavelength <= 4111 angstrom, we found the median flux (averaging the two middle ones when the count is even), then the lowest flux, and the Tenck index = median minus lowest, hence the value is 1.0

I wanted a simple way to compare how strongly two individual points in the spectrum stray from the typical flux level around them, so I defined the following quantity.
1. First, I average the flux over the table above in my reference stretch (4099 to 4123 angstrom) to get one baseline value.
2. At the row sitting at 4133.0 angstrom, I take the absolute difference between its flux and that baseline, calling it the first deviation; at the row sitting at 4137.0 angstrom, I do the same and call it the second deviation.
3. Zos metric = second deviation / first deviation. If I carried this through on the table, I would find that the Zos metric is 2.9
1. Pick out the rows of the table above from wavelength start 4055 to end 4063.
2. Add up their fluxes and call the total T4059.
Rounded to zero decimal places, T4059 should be 11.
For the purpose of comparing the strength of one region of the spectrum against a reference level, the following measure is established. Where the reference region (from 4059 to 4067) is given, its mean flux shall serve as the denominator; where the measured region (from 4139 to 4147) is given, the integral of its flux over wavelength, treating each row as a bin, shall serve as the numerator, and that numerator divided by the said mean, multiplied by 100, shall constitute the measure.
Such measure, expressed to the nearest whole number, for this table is 846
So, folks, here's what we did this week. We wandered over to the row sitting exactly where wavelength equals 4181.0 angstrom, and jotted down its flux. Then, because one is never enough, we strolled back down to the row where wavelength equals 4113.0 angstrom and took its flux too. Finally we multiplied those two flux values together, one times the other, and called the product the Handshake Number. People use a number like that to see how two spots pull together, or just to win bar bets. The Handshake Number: 35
